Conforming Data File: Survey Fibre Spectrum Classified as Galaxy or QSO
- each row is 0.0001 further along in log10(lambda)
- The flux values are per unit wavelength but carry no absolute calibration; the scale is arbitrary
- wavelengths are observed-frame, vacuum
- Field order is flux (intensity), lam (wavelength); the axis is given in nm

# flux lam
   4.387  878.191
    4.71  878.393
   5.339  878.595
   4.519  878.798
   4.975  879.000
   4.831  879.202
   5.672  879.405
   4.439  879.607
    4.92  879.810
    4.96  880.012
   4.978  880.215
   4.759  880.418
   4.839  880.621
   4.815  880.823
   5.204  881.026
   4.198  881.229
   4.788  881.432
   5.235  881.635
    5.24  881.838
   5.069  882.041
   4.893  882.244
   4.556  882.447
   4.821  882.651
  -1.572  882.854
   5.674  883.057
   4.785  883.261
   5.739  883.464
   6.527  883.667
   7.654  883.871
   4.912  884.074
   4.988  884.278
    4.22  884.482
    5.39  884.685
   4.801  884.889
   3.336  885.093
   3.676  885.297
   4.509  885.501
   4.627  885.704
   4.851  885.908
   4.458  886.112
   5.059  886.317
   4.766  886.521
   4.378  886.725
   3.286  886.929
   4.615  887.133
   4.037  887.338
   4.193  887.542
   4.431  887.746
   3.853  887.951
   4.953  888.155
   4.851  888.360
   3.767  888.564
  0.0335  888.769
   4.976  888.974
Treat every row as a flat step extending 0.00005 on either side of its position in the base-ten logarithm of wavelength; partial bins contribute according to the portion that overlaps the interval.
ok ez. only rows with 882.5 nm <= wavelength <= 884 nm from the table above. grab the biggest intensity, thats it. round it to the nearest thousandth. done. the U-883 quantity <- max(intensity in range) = 7.654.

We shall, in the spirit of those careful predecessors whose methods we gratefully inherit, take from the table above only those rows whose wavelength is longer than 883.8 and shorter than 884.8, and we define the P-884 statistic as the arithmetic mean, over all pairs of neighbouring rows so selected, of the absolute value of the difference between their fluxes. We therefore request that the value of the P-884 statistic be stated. 1.19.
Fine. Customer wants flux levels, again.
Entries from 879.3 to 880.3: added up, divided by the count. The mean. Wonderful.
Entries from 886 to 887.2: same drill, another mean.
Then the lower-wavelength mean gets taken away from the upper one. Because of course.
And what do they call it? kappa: -0.57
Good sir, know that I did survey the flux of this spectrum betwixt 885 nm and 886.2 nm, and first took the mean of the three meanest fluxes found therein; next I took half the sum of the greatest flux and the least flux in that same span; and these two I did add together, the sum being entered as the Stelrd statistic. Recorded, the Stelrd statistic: 7.9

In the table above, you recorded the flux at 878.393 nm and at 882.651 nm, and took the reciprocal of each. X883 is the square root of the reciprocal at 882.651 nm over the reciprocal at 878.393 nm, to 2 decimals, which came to 0.99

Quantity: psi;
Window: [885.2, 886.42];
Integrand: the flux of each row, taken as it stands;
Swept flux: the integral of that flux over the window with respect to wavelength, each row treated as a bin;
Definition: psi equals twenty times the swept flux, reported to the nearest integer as 111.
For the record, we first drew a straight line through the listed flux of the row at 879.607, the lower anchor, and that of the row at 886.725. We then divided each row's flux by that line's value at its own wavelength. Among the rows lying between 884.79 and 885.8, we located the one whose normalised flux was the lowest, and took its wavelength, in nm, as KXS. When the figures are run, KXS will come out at 885.093 nm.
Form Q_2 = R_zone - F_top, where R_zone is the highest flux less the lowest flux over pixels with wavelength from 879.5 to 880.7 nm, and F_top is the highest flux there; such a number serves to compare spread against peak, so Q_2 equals -4.4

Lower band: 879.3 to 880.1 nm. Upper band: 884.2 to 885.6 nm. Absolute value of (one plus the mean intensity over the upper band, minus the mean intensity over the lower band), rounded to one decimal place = 0.4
